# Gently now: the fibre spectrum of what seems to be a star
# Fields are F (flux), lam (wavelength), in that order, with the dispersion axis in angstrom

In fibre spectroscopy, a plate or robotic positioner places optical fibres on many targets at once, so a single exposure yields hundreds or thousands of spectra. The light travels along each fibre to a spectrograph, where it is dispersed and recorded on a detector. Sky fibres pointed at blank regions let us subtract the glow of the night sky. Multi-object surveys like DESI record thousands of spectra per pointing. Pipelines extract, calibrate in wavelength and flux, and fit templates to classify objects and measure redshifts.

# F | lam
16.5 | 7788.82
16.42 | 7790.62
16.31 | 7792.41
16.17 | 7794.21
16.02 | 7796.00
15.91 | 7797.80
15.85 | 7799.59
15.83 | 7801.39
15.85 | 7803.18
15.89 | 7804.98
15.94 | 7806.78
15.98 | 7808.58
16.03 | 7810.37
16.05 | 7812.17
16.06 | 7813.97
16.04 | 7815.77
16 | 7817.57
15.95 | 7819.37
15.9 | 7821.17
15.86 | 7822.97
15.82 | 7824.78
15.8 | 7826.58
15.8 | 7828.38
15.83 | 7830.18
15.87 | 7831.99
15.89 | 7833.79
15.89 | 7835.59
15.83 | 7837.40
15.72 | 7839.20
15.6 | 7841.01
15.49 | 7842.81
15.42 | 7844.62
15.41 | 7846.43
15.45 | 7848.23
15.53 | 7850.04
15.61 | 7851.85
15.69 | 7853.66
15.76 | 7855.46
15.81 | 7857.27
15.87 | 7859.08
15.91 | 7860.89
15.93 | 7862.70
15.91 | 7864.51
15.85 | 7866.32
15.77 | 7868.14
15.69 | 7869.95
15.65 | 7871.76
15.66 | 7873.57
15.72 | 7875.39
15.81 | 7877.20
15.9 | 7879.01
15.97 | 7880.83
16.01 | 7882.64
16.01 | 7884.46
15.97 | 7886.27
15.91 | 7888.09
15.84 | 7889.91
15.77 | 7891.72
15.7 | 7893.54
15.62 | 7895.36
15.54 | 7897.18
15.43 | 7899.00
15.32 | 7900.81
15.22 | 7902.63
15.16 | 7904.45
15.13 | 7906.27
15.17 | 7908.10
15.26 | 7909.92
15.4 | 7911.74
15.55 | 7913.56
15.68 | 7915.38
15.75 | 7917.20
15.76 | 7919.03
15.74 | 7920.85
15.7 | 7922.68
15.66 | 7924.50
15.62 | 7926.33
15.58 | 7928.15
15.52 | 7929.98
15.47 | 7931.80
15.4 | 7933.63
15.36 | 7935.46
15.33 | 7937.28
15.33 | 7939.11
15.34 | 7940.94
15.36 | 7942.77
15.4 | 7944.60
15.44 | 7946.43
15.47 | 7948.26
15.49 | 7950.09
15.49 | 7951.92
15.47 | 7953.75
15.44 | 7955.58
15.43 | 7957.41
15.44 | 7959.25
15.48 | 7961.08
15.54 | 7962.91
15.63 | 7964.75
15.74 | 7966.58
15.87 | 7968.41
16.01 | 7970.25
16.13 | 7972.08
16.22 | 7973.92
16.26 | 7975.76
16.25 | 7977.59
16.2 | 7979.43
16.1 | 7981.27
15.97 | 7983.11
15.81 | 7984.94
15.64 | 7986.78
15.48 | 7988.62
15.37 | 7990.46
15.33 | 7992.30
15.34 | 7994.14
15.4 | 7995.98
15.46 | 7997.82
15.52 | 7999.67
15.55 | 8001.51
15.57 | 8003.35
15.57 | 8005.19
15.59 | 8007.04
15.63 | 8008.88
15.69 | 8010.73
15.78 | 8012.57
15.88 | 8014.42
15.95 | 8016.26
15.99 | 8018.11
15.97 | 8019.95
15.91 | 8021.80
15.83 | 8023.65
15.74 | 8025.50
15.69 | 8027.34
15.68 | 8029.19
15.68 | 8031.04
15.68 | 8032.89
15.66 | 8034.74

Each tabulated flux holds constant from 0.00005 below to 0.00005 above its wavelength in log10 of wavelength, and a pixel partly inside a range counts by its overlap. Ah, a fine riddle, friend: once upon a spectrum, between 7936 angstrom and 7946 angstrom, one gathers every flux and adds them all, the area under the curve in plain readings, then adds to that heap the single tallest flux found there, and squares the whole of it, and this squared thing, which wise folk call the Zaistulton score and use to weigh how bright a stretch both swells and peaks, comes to 8493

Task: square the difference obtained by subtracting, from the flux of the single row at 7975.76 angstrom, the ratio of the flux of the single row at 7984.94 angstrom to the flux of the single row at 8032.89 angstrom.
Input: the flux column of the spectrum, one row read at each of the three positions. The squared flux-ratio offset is 233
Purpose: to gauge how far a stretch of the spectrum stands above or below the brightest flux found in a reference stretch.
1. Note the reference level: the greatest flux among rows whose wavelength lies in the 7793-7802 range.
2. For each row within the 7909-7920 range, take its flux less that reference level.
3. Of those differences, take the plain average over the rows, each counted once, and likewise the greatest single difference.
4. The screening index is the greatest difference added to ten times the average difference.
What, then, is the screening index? -6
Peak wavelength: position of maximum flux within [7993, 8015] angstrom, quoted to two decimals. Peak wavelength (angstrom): 8014.42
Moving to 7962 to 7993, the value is 7975.76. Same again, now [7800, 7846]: 7813.97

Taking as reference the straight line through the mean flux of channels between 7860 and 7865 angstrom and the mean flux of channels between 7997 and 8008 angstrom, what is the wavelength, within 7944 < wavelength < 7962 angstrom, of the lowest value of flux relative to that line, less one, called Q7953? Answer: 7944.60 angstrom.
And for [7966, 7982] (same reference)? 7966.58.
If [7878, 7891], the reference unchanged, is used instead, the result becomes 7889.91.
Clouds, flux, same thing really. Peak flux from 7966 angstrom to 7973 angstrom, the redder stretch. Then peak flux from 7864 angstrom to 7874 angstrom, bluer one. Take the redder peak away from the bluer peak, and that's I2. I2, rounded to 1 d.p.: -0.2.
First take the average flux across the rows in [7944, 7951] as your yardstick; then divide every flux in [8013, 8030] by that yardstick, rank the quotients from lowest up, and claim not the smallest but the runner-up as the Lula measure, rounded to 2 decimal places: 1.02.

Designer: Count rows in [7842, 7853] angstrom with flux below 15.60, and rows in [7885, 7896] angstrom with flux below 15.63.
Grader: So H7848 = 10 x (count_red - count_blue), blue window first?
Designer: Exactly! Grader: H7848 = -40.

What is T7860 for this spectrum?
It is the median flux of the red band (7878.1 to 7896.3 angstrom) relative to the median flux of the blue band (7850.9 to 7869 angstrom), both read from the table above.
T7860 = 1.005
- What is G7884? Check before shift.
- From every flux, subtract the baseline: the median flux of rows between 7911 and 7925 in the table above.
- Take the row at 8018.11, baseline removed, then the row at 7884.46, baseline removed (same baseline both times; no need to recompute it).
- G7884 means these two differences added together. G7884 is 0.62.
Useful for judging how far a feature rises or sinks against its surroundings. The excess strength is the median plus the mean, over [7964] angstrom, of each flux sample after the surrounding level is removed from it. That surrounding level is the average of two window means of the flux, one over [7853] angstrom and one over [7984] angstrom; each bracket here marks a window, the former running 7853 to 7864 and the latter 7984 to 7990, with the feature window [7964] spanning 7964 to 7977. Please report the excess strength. 0.52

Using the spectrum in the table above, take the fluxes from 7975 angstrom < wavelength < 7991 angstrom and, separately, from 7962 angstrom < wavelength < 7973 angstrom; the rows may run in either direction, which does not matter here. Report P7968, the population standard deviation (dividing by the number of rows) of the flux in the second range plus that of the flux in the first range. 0.53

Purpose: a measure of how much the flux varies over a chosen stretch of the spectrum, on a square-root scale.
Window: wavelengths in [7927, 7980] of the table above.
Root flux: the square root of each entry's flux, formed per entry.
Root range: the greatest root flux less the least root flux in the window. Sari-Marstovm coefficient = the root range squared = 0.014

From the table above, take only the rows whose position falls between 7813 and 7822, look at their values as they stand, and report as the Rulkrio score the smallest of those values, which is 15.9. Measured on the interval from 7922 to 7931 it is 15.52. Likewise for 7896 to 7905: 15.16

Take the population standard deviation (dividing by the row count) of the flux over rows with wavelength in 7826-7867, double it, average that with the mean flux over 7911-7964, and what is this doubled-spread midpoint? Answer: 7.92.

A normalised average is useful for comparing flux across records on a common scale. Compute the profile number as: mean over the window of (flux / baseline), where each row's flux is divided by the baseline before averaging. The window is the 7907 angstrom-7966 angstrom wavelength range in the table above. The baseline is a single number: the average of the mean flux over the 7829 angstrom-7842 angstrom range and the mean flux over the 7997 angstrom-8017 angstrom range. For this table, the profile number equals 0.98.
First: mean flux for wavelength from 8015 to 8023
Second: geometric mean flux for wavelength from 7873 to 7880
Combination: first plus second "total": 31.7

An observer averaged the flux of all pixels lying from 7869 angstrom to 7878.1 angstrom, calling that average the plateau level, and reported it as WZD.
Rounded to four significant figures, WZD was 15.71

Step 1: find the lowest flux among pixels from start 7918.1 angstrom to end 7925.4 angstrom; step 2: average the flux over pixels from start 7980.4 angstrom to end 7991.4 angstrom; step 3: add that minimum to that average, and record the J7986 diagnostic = 31.4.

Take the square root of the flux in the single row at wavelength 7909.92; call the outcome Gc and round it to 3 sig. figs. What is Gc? 3.91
